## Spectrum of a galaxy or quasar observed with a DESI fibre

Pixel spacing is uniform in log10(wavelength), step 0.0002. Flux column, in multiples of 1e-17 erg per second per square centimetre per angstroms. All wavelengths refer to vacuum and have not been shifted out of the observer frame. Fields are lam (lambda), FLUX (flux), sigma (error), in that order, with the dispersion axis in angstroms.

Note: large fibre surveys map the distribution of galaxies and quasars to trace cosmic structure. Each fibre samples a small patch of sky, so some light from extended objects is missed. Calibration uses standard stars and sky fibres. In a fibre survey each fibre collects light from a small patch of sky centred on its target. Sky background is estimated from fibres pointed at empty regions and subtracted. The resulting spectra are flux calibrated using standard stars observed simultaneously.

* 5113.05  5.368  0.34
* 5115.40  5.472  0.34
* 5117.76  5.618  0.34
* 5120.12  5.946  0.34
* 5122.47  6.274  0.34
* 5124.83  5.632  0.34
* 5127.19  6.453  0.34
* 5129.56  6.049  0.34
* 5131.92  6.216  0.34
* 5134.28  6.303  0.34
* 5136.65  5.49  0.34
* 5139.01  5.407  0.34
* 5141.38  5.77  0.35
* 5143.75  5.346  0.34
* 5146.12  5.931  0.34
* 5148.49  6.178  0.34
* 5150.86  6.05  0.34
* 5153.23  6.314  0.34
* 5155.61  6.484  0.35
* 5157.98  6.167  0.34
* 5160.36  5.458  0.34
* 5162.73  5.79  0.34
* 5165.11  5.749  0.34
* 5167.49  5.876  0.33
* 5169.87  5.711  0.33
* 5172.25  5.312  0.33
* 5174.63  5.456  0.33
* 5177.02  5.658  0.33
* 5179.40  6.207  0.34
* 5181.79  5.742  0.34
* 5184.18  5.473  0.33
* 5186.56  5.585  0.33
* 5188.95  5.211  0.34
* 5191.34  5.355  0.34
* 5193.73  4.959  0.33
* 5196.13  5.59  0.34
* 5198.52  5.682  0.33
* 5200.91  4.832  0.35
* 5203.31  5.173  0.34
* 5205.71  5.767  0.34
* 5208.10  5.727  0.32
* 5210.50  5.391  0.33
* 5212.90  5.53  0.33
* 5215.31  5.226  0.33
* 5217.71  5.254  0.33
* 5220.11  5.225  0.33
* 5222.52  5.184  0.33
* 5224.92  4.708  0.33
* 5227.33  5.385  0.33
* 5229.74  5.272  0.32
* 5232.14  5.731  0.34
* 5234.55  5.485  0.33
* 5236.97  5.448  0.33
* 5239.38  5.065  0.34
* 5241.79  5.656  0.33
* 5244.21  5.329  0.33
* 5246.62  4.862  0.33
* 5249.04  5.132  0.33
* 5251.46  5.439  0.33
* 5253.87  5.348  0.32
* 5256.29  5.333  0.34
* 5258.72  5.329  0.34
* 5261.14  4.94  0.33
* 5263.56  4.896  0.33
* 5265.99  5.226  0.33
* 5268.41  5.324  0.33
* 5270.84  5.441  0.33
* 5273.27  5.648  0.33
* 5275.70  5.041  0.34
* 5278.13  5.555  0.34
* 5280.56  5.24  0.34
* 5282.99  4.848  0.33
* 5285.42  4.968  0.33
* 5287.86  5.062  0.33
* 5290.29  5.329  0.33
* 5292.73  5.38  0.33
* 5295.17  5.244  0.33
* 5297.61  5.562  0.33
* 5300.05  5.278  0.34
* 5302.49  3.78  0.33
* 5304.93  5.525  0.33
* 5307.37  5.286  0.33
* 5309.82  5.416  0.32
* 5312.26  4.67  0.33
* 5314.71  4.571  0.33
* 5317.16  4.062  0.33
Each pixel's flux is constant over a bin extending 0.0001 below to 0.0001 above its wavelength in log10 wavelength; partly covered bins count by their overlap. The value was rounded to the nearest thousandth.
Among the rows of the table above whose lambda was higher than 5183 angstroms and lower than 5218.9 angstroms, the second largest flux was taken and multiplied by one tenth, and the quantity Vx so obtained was 0.573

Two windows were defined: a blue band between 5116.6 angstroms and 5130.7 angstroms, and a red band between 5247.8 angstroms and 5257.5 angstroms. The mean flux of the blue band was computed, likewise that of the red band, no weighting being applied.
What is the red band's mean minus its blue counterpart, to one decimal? -0.7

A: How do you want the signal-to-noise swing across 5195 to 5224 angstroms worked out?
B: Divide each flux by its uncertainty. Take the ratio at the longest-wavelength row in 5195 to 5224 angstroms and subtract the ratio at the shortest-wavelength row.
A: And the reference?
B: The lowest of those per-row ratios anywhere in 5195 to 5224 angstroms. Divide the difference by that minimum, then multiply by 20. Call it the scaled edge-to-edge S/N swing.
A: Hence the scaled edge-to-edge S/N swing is -1.1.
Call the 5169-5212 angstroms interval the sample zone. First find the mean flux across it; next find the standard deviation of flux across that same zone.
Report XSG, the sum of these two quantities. 5.81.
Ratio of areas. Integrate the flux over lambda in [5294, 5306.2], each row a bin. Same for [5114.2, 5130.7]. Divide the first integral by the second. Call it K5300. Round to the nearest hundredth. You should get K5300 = 0.63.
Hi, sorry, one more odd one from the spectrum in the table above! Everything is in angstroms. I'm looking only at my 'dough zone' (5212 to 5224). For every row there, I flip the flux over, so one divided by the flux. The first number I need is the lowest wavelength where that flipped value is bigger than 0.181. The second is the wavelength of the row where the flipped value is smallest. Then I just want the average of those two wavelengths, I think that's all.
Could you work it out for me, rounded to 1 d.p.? 5214.1 angstroms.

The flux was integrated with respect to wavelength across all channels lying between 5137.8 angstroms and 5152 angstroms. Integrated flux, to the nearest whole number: 82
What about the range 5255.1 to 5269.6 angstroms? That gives 75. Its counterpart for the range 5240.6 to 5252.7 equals 64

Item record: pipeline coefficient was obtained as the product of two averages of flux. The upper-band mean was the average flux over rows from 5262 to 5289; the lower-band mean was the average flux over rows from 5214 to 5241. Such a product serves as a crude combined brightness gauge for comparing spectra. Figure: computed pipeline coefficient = 27.4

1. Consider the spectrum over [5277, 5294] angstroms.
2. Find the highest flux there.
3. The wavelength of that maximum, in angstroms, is 5278.13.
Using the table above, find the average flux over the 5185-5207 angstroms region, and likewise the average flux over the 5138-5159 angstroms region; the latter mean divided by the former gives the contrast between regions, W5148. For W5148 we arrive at 1.11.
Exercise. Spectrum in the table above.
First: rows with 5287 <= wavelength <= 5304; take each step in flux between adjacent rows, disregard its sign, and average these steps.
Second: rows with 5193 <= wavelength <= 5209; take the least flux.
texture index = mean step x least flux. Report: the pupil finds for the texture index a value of 2.1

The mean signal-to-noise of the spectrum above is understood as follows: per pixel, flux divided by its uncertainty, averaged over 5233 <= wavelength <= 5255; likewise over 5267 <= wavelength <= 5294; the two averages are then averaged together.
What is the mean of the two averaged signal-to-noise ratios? 15.95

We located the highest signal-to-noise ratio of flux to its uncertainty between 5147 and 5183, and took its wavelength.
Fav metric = 5153.23 angstroms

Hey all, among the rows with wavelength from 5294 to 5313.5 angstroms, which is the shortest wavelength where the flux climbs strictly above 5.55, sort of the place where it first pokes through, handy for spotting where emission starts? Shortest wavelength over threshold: 5297.61 angstroms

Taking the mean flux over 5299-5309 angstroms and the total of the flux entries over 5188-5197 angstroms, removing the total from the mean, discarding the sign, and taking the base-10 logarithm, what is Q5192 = 1.21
